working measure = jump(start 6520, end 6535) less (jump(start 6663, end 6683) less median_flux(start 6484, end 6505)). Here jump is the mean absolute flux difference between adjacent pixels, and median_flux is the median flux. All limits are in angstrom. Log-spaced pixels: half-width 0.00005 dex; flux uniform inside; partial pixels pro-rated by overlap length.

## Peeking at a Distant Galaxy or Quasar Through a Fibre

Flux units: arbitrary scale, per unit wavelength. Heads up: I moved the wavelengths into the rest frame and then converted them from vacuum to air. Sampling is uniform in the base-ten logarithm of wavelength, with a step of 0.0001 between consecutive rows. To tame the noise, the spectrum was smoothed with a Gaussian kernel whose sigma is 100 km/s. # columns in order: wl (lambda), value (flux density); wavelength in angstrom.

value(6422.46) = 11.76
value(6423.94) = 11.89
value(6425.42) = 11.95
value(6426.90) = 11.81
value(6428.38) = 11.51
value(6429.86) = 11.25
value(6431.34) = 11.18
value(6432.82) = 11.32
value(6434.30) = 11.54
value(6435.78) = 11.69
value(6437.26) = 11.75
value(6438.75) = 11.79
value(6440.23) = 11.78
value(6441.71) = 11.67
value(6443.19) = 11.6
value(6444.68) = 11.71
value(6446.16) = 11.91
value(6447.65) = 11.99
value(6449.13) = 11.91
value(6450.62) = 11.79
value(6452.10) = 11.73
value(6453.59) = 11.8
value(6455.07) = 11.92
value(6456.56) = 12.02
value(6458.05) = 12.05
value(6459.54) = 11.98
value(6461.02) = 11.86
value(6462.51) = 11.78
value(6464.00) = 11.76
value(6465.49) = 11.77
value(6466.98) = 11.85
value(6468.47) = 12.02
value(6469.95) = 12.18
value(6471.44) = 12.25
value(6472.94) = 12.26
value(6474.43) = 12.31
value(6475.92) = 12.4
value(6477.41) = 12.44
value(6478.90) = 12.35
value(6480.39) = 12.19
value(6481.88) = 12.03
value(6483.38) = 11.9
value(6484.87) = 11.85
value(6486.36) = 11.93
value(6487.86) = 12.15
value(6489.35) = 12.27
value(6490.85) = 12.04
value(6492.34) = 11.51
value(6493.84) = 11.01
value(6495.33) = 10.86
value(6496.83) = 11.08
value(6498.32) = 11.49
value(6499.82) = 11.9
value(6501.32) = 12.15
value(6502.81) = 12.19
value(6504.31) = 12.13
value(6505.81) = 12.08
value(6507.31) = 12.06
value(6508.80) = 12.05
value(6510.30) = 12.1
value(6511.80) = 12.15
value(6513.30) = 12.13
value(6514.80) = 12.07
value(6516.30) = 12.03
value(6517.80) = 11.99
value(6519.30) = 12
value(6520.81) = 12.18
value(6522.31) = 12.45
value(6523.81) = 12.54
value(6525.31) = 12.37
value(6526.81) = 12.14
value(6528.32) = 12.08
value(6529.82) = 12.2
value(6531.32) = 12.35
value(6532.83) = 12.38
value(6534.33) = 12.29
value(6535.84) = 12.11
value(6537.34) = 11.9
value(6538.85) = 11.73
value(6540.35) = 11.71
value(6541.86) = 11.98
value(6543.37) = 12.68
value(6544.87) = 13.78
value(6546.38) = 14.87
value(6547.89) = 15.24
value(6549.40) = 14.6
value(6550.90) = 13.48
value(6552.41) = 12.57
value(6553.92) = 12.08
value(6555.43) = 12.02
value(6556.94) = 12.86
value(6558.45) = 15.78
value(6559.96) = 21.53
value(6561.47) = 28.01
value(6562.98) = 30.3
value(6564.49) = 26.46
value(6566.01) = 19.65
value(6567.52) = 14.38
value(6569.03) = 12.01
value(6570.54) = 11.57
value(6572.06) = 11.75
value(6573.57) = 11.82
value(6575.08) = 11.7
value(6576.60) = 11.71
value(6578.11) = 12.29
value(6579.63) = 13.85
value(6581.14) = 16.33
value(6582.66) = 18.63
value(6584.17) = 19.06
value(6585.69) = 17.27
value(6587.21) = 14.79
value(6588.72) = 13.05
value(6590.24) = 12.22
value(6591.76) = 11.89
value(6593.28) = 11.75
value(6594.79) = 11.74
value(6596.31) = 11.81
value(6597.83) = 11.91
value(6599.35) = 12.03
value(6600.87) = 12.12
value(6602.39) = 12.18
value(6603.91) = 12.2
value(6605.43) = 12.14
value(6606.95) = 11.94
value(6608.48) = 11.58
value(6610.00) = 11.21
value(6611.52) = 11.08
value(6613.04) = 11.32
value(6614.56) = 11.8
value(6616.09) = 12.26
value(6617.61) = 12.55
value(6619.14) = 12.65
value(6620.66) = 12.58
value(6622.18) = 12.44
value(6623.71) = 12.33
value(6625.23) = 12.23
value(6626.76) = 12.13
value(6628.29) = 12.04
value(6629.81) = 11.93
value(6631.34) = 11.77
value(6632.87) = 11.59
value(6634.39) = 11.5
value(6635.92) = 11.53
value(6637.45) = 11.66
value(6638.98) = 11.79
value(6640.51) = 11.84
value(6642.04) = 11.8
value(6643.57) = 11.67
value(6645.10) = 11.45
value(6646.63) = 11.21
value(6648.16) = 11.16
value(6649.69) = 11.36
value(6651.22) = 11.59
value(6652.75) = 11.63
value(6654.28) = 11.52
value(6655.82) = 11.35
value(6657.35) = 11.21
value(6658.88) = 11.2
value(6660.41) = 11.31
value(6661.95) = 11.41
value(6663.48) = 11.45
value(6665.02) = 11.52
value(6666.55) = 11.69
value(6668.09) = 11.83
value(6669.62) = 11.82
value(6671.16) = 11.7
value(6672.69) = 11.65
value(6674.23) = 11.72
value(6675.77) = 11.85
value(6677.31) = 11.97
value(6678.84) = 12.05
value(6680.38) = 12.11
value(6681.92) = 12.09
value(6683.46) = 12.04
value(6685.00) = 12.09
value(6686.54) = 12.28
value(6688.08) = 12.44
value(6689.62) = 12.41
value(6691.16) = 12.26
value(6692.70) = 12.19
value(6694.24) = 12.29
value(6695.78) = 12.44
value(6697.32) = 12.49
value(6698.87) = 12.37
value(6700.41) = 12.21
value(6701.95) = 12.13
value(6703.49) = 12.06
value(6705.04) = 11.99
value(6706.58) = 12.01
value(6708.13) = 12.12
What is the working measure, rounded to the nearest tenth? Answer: 12.0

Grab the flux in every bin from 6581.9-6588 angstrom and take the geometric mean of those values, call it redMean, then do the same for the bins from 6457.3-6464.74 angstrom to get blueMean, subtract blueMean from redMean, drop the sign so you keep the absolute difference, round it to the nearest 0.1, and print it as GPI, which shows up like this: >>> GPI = 5.5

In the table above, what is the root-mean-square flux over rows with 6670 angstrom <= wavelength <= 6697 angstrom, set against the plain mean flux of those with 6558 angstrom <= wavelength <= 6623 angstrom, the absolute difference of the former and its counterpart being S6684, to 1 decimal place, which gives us 2.2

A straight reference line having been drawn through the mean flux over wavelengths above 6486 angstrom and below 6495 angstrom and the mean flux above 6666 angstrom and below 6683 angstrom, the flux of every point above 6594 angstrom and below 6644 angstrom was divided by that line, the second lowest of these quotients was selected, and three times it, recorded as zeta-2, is 2.84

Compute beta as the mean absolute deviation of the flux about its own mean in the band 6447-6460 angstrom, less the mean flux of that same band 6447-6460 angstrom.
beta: -11.8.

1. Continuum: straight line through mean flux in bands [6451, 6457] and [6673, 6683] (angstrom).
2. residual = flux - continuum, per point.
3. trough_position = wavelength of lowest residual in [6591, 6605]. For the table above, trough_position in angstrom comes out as 6594.79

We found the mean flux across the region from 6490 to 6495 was 11.5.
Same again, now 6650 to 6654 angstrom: 11.6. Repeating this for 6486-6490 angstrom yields 12.1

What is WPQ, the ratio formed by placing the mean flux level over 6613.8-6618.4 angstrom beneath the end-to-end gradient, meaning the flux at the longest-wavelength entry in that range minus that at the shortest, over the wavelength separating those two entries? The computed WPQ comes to 0.020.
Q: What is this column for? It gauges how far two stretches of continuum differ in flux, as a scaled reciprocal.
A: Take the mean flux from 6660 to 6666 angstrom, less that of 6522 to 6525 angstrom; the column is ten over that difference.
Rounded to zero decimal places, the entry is -9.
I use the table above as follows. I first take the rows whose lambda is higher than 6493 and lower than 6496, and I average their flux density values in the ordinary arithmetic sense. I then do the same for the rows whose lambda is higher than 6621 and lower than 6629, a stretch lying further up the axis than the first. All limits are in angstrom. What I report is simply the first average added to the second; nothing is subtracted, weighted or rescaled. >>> 23.2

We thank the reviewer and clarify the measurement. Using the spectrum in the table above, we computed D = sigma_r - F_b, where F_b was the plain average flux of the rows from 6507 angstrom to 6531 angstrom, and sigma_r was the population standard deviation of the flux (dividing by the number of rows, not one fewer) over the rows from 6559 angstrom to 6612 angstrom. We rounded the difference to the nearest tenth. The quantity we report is -7.2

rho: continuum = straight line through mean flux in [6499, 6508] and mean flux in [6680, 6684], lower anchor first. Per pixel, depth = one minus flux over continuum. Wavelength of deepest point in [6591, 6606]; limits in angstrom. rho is 6594.79 angstrom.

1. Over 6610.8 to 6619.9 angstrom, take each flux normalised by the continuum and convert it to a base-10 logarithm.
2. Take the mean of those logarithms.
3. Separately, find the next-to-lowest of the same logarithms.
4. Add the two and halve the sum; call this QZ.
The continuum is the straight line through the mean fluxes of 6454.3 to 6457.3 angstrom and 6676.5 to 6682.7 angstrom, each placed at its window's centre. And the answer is -0.015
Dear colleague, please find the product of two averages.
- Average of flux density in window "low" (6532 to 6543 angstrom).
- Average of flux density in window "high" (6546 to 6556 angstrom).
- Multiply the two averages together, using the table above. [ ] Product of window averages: 163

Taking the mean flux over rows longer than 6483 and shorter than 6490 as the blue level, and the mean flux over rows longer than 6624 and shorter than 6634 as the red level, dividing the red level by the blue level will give 0.99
